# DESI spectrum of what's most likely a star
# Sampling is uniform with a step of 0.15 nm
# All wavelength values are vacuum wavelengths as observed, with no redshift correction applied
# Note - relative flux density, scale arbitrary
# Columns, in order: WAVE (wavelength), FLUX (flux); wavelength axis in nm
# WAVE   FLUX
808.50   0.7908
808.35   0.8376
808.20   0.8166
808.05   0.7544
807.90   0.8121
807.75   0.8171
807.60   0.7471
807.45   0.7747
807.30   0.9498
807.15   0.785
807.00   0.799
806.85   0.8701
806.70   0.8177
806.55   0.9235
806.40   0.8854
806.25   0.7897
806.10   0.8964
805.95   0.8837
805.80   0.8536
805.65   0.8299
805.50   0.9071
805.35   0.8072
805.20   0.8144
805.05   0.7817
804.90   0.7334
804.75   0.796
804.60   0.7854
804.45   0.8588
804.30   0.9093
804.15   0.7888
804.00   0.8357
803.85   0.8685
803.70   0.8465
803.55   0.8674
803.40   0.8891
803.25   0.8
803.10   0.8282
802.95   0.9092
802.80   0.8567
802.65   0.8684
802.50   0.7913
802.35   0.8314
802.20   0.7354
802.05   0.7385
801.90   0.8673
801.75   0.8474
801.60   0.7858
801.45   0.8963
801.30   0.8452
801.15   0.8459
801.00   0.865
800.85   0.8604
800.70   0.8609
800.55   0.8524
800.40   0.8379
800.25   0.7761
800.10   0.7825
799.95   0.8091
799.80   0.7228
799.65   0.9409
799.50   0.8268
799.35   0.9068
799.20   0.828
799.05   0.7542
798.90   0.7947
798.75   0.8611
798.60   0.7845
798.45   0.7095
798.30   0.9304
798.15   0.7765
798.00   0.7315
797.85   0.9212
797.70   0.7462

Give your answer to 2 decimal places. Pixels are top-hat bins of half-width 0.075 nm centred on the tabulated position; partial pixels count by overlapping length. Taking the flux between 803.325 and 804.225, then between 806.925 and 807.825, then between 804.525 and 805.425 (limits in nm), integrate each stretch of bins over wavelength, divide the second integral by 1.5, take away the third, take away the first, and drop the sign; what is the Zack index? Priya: 0.98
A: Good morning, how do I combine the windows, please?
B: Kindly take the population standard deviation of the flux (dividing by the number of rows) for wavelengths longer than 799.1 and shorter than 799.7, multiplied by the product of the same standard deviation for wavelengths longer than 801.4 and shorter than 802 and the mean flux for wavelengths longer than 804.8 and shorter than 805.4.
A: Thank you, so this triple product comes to 0.0016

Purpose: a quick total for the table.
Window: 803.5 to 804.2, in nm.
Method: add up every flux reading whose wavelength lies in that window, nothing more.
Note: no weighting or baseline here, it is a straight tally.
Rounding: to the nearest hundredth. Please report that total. 4.21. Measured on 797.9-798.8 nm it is 4.79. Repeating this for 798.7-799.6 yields 4.97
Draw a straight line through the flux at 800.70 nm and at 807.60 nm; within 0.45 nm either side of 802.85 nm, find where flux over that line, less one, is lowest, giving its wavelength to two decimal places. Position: 802.50 nm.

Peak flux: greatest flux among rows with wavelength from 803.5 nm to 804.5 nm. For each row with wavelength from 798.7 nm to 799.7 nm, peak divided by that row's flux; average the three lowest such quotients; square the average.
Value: 1.02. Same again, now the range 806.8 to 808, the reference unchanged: 1.08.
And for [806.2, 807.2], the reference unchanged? 1.04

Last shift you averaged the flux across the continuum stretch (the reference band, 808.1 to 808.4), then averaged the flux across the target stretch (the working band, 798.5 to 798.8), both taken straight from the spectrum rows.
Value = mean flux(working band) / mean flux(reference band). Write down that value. 0.99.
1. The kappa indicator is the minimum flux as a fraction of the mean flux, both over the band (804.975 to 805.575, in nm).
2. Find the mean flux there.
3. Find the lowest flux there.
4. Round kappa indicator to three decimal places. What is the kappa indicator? 0.945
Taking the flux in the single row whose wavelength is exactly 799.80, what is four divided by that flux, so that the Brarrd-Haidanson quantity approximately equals 5.5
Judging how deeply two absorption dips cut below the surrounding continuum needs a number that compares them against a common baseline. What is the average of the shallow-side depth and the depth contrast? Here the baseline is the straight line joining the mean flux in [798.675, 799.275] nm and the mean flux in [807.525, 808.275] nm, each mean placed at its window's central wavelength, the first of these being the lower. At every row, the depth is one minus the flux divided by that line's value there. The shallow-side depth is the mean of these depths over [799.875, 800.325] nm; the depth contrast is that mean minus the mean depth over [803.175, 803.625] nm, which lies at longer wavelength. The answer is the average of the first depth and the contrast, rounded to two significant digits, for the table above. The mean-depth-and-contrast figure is 0.055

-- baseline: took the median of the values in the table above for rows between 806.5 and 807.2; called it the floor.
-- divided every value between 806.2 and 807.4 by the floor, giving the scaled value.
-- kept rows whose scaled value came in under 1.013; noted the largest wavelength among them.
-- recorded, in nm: 807.15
